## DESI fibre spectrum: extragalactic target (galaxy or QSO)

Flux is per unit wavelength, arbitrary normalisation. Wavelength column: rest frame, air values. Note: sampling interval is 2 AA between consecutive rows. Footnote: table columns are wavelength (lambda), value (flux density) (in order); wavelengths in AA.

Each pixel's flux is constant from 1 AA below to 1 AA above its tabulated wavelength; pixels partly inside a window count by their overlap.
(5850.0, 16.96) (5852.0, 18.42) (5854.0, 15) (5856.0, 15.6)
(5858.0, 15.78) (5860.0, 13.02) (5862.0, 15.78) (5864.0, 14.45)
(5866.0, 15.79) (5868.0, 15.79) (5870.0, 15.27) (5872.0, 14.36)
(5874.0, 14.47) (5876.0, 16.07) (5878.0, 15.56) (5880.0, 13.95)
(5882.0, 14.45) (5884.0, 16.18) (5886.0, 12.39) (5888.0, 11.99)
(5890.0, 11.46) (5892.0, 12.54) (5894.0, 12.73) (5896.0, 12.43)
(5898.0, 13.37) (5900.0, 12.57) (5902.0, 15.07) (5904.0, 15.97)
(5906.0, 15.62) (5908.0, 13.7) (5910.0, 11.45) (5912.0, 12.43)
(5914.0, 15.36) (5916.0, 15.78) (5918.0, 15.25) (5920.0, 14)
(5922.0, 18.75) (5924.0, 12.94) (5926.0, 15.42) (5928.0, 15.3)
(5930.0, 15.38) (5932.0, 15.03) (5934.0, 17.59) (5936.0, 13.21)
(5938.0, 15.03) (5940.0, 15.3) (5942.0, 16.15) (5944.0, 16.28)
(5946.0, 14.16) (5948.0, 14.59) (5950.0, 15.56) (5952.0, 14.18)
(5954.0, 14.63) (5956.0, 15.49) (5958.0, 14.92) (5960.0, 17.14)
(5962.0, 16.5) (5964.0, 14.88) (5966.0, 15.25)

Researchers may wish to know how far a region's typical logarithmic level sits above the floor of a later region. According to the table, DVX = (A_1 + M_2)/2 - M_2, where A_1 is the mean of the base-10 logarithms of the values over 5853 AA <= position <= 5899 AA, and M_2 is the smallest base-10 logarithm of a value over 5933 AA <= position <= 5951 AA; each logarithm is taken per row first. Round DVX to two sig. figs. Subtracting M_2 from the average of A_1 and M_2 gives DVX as 0.016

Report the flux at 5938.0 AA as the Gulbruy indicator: 15.03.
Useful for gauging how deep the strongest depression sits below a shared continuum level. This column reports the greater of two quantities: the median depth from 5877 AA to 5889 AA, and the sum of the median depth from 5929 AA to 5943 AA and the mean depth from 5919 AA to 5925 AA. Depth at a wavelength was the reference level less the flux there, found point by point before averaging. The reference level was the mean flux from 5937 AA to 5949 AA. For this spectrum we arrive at 1.1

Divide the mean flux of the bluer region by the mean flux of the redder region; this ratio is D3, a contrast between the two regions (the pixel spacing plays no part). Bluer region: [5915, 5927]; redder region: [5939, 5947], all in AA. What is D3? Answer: 0.99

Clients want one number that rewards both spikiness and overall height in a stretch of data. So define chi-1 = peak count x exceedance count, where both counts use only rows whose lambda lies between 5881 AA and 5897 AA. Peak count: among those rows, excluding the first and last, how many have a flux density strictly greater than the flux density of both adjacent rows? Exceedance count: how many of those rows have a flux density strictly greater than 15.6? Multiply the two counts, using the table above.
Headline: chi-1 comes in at 2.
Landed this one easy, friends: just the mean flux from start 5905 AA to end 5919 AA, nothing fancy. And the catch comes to 14.2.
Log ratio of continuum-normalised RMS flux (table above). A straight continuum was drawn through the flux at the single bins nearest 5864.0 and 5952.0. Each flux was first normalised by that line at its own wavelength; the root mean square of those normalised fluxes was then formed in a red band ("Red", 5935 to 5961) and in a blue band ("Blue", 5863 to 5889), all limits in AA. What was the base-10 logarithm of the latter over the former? -0.019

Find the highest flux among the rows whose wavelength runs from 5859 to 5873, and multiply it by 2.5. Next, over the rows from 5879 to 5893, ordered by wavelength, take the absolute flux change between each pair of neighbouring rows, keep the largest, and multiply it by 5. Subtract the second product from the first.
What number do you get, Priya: 21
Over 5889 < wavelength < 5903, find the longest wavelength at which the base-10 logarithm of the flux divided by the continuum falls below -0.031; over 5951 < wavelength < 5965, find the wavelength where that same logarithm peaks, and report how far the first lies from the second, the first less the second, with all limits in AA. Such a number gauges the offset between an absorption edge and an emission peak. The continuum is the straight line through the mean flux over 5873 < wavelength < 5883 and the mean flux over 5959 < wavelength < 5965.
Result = -60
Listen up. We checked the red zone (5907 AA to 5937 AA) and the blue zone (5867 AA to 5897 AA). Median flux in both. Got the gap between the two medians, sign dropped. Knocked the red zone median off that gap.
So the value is -14.4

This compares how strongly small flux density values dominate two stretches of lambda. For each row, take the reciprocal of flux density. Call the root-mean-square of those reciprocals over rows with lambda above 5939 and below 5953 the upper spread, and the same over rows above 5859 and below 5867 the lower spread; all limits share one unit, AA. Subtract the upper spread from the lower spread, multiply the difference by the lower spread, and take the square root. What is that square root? 0.0123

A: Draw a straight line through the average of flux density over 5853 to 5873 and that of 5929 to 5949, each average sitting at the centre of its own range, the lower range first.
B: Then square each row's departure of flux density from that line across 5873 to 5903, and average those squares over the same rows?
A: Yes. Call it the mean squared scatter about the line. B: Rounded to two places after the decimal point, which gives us 4.39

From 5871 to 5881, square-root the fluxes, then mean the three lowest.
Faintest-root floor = 3.78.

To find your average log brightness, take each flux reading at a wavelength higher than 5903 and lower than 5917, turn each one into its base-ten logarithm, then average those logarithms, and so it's 1.15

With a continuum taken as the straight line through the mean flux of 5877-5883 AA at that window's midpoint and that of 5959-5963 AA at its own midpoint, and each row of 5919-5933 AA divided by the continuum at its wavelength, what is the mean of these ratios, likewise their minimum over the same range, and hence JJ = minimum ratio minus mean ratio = -0.14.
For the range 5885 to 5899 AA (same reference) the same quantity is -0.06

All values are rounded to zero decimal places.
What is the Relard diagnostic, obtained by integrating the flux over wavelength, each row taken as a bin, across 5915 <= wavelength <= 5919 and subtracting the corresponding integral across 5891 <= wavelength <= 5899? -40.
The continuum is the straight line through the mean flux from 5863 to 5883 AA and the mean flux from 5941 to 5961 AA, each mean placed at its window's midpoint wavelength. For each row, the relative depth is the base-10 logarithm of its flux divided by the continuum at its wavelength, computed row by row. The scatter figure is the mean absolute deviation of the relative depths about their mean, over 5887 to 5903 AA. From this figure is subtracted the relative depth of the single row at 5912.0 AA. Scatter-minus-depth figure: 0.11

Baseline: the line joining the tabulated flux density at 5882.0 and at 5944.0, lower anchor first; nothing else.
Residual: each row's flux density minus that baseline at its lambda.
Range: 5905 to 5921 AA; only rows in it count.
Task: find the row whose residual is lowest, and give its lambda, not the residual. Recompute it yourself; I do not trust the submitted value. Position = 5910.0 AA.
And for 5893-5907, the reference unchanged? 5896.0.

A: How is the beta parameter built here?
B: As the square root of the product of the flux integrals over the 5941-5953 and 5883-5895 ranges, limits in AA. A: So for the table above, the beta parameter 168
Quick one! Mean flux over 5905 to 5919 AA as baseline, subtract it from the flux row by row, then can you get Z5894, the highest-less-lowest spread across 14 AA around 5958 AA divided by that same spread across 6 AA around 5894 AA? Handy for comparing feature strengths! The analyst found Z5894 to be 9.87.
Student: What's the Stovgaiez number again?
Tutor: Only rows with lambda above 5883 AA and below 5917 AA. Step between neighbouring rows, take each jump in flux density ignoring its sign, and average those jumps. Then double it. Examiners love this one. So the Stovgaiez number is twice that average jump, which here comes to 2.5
